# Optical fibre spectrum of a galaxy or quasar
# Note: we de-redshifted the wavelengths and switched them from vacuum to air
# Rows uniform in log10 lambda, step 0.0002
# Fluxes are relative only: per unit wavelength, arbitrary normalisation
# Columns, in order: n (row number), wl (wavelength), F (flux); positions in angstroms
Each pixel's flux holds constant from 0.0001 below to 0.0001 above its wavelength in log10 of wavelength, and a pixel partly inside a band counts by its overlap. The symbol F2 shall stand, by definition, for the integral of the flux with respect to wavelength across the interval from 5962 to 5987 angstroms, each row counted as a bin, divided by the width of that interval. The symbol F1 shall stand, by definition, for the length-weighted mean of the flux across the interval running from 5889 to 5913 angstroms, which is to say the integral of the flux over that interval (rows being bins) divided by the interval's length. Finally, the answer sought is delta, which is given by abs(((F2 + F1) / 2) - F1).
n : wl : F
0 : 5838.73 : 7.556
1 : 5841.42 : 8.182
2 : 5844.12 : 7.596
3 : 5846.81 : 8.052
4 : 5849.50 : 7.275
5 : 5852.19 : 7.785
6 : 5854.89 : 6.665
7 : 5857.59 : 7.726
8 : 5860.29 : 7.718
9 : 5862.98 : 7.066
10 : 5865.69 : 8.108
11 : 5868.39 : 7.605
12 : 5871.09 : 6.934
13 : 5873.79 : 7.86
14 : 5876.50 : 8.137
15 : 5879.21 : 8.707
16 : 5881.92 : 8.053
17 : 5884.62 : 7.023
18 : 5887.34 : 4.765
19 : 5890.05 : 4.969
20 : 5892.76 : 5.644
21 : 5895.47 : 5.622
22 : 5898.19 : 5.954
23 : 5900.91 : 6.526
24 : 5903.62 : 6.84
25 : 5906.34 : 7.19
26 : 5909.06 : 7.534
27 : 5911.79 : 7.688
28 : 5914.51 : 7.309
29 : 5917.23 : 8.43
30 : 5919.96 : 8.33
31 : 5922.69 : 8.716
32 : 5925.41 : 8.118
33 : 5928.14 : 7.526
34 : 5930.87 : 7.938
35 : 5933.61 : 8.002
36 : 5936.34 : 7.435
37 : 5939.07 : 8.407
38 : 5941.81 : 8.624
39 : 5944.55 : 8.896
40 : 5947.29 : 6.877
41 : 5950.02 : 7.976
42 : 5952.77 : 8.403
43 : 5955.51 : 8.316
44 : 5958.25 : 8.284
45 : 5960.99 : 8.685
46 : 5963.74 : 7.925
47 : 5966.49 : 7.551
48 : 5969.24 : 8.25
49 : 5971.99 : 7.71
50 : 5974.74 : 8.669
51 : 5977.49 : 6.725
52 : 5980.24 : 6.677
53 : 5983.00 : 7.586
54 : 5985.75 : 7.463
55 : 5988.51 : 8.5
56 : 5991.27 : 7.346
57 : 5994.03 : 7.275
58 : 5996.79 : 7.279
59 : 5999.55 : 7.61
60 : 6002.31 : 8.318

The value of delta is 0.59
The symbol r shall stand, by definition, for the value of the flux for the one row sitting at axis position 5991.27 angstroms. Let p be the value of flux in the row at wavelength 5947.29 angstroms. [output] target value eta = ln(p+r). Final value 2.65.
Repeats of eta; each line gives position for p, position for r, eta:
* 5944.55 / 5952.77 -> 2.85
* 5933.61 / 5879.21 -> 2.82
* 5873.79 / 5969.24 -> 2.78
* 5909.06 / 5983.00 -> 2.72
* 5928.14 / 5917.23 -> 2.77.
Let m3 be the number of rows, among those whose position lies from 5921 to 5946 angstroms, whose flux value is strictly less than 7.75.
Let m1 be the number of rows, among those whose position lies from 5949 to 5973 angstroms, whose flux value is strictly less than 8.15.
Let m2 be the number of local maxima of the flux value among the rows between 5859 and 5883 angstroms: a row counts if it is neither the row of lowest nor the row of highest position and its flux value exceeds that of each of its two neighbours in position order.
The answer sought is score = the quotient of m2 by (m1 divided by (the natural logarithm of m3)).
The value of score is 0.3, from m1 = 4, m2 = 2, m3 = 2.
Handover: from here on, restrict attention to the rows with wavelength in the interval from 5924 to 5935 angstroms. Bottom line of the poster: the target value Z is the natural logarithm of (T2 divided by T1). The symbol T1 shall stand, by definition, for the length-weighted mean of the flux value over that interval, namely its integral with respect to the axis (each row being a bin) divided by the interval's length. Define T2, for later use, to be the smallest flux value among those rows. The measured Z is -0.05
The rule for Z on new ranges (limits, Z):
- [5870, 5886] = -0.12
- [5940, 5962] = -0.18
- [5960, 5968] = -0.06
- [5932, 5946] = -0.10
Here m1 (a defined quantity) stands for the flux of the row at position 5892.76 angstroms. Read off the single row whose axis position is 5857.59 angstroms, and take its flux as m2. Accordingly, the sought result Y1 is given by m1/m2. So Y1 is 0.73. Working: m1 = 5.644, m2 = 7.726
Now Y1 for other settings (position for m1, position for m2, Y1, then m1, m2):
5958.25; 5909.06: 1.10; 8.284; 7.534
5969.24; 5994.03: 1.13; 8.25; 7.275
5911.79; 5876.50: 0.94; 7.688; 8.137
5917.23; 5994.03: 1.16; 8.43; 7.275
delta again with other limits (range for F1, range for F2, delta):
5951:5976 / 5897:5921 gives 0.44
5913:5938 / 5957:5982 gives 0.08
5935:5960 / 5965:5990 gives 0.23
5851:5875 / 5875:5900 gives 0.47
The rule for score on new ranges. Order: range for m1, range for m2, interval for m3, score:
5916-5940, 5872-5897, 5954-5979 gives 0.4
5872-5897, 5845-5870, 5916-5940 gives 0.3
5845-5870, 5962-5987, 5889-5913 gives 0.7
